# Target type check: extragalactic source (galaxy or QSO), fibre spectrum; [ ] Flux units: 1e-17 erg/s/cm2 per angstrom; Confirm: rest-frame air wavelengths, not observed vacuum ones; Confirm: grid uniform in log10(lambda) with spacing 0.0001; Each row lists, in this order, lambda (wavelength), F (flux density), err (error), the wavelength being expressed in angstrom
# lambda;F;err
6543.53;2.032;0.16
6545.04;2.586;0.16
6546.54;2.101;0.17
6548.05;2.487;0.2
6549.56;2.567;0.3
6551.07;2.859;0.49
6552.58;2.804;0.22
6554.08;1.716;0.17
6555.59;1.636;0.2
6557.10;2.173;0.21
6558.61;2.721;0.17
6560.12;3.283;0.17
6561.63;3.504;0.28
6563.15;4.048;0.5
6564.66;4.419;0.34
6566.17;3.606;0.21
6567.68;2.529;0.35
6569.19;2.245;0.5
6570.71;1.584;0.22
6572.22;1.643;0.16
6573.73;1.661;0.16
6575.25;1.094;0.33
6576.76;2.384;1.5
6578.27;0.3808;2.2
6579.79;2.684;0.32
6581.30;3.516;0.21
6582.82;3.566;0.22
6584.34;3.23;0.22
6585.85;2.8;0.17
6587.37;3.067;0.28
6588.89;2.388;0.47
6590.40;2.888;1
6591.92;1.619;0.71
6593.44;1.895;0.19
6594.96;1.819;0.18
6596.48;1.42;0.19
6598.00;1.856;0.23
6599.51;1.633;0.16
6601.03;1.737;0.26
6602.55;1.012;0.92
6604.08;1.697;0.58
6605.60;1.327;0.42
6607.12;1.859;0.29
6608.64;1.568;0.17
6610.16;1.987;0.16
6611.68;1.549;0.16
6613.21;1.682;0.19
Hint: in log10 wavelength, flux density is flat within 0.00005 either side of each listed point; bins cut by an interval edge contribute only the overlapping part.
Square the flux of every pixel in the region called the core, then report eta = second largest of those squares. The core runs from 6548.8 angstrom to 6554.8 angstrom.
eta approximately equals 8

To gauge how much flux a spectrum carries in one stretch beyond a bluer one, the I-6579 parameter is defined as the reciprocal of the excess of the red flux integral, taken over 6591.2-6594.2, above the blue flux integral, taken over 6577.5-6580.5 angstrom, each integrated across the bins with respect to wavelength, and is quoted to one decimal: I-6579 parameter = 1.4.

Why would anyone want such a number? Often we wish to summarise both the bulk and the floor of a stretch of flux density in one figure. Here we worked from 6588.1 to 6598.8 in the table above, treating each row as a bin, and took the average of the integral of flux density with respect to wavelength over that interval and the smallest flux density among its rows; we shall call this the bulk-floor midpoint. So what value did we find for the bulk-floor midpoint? 11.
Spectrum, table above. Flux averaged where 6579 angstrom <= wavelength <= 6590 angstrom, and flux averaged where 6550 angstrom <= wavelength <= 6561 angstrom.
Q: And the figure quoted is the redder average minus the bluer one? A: 0.6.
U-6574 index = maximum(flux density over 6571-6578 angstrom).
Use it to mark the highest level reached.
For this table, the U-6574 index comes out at 2.384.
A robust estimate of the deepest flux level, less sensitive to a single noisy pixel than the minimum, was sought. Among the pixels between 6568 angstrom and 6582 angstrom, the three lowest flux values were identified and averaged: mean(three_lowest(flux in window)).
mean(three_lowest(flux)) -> 1.0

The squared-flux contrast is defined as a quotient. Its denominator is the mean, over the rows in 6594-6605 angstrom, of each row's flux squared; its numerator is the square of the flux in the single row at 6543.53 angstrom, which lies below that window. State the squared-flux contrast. 1.57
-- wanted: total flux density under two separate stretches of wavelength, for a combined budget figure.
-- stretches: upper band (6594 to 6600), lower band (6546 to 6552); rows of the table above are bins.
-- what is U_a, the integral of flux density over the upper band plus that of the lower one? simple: 25.3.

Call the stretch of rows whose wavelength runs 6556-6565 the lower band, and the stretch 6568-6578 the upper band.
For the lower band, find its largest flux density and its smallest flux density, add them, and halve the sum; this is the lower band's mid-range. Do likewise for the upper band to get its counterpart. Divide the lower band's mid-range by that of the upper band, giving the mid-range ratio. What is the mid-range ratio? 1.9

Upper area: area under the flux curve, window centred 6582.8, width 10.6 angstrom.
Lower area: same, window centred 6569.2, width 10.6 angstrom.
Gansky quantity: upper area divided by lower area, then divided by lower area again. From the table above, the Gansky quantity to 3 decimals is 0.041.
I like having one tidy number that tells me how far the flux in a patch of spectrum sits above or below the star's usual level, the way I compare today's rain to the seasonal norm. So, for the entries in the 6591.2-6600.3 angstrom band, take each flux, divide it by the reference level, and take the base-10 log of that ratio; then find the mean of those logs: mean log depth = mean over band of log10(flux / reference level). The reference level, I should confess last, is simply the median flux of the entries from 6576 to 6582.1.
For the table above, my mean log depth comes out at -0.17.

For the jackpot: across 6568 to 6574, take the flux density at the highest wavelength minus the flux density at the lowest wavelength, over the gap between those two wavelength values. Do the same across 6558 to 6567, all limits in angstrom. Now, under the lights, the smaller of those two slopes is -0.13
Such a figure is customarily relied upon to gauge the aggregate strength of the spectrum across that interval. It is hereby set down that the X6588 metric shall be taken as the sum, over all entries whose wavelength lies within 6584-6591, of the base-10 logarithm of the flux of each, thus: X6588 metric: 2.3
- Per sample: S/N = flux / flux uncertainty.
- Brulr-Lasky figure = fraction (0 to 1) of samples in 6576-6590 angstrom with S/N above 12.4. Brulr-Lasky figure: 0.44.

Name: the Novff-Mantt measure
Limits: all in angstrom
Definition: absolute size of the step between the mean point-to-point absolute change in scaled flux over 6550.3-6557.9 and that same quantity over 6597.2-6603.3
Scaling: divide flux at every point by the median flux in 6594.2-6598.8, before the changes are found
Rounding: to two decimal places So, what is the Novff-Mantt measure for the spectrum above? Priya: 0.05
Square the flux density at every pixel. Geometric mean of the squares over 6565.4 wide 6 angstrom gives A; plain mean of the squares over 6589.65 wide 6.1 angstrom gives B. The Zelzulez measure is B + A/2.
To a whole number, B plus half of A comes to 13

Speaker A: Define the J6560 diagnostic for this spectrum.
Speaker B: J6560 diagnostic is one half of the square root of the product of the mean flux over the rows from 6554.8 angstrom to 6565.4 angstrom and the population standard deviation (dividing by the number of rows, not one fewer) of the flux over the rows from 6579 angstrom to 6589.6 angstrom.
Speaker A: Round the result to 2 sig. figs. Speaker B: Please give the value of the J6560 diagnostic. 0.56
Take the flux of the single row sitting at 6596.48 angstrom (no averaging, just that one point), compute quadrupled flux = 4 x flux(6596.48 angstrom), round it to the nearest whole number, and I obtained 6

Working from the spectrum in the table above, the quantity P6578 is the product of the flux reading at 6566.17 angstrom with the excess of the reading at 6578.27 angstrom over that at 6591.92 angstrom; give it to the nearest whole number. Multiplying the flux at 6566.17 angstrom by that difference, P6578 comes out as -4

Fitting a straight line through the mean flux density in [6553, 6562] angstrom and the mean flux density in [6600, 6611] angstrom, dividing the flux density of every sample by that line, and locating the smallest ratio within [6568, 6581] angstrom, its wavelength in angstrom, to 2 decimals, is 6578.27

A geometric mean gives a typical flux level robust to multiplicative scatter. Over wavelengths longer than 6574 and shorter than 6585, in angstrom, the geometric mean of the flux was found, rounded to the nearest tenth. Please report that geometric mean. 2.0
